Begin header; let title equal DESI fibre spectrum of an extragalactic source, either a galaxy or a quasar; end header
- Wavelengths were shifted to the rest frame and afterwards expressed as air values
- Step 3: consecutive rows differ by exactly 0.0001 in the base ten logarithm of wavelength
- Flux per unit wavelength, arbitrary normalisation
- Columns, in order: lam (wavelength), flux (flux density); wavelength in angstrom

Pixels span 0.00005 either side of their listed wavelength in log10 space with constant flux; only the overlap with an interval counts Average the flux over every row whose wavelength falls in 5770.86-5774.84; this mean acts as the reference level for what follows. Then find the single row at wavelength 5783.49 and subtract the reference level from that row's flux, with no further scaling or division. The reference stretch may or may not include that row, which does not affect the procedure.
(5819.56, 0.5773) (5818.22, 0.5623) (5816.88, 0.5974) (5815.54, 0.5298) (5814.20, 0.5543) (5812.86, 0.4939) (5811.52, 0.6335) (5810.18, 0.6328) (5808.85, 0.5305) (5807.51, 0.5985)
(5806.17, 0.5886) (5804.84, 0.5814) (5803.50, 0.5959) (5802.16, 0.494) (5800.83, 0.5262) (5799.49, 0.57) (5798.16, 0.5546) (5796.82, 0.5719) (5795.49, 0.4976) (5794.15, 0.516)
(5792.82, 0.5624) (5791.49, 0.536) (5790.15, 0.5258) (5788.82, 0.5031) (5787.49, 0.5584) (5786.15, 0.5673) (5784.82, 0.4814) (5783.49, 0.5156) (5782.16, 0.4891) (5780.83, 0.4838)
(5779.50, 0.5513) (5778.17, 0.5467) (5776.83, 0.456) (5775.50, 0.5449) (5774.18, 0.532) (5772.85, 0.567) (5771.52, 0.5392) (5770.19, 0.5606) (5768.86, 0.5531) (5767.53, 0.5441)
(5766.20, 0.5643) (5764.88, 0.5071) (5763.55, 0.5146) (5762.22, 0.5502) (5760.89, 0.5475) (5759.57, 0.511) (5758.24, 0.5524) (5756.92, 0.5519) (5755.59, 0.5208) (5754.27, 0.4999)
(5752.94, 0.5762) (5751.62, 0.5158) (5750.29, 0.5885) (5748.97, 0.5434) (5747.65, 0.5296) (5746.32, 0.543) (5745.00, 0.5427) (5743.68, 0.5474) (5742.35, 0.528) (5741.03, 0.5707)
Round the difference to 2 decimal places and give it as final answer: -0.03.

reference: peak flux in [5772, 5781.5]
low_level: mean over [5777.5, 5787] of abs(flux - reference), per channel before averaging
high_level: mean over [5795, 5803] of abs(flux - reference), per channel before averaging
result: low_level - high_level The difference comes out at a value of 0.014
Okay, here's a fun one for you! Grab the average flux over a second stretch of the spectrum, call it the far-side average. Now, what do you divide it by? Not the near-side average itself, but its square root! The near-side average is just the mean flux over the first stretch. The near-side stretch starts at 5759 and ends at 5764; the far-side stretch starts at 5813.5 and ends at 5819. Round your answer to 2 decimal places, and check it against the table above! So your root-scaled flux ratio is 0.77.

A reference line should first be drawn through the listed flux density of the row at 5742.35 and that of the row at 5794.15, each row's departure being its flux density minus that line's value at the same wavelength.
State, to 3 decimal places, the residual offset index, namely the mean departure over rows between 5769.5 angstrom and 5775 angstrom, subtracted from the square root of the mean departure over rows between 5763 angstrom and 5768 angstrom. 0.071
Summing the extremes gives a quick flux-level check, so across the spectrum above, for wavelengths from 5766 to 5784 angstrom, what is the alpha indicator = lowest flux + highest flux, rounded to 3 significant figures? 1.02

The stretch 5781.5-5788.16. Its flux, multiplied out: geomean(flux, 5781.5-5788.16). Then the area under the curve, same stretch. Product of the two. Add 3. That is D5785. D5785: 4.81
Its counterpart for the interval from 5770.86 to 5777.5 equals 4.85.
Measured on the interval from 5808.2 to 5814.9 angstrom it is 5.16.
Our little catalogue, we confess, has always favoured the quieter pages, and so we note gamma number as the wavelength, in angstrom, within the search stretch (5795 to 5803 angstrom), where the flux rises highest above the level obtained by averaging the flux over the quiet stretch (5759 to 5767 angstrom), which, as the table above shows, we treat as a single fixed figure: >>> 5796.82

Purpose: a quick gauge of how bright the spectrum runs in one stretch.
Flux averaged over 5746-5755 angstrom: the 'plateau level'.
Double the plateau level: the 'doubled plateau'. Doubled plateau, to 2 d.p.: 1.08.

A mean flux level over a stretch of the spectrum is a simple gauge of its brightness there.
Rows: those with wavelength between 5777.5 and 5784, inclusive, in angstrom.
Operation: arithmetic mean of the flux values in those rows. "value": 0.517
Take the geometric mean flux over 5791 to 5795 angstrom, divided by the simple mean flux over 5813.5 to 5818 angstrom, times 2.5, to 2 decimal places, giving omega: 2.40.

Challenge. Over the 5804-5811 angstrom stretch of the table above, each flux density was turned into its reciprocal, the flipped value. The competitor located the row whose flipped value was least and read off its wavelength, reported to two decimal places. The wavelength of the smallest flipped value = 5810.18 angstrom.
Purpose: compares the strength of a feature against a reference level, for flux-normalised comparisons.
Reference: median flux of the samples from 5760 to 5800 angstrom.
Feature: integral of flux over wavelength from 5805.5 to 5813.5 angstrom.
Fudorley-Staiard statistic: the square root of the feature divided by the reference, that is 2.9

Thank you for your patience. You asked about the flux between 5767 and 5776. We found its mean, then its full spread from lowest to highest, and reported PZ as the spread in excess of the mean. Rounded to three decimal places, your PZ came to -0.514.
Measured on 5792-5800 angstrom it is -0.471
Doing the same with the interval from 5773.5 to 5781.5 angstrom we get -0.424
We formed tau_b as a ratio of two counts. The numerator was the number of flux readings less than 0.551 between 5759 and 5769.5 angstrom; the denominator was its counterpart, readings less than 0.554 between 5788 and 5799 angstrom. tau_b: 1.2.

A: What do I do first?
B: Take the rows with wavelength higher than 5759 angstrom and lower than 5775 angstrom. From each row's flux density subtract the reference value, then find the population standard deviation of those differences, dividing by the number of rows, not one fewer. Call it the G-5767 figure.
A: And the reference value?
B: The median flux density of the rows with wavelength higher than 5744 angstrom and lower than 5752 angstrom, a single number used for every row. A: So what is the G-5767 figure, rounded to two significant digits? 0.020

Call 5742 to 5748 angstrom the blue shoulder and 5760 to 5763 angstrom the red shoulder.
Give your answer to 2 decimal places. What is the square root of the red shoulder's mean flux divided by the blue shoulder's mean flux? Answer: 1.01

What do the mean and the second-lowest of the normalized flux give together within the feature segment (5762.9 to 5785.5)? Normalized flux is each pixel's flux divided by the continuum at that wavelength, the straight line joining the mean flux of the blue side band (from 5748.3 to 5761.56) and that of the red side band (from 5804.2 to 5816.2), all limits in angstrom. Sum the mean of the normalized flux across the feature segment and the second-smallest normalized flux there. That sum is 1.82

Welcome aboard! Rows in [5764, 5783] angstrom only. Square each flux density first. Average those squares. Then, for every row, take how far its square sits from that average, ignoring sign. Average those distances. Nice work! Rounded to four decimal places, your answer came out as 0.0280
